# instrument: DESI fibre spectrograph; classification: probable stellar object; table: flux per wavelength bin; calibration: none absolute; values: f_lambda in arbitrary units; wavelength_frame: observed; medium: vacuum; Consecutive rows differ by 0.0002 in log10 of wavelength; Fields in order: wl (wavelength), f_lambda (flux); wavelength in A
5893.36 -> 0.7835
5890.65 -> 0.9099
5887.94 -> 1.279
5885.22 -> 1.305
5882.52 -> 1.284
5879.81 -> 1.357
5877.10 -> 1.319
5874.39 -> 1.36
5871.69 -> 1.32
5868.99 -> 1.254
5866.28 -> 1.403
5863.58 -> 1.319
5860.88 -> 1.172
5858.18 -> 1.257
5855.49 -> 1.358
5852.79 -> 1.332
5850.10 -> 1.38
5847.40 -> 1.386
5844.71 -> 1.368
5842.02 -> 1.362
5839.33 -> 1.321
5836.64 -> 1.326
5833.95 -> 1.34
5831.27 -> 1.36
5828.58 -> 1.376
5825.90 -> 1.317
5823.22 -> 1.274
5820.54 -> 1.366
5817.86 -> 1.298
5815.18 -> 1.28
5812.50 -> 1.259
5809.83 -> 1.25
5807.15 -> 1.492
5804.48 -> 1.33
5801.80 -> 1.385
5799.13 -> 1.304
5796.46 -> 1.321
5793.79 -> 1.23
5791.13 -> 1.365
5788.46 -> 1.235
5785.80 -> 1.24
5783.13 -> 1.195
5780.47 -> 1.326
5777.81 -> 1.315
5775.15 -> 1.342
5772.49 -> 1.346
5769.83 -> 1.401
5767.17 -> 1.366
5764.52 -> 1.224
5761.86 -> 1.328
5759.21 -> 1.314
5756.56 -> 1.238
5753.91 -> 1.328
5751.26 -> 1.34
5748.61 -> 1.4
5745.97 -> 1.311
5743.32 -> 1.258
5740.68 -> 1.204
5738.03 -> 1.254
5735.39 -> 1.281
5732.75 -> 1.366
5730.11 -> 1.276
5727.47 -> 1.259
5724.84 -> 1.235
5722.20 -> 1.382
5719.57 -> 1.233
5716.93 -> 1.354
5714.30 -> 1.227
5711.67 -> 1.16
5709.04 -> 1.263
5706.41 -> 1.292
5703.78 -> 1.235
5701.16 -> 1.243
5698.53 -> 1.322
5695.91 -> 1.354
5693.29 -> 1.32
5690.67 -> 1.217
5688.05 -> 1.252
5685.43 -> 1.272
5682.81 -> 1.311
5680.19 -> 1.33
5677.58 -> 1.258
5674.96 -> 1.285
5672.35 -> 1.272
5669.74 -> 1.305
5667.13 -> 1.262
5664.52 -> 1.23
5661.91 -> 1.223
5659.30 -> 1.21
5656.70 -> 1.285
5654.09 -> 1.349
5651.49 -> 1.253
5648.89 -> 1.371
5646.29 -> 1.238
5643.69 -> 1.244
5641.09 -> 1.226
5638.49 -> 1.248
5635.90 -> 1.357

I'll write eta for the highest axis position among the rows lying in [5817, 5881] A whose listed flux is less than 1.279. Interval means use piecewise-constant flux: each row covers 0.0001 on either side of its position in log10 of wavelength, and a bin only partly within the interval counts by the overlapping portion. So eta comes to 5868.99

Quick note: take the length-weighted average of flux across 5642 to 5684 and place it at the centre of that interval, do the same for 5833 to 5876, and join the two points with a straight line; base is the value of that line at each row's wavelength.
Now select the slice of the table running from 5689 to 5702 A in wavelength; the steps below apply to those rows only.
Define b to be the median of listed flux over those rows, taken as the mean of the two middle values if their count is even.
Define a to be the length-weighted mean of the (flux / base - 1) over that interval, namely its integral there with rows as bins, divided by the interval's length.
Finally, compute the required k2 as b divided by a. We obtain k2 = 243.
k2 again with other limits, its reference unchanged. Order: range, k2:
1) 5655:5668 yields -51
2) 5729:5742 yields -84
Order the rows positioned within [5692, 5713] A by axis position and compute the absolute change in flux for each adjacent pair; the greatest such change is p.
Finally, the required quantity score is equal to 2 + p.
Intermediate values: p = 0.103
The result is 2.10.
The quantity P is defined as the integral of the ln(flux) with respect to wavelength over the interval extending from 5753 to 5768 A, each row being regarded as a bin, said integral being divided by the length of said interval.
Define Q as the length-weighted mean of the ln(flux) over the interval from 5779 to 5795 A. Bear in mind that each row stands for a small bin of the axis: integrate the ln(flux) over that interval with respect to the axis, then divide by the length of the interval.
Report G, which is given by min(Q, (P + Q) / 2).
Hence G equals 0.23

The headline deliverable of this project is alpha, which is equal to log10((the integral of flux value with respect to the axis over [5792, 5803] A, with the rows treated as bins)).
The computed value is 1.159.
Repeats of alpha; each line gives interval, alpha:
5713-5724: 1.154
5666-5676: 1.108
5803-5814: 1.166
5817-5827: 1.119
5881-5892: 1.120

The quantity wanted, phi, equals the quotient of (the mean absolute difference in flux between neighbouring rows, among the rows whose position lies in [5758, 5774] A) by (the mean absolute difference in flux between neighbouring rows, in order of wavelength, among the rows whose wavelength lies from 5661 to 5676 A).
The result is 2.7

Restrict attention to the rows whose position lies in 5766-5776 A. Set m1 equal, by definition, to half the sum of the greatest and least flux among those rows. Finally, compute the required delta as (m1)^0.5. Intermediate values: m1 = 1.37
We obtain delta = 1.17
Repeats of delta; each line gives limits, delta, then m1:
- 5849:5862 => 1.13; 1.28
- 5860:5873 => 1.13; 1.29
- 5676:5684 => 1.14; 1.29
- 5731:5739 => 1.14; 1.31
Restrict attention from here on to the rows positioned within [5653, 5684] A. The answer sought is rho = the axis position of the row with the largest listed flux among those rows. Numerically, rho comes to 5654.09 A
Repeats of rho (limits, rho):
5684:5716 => 5695.91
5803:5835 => 5807.15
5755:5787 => 5769.83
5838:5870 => 5866.28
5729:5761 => 5748.61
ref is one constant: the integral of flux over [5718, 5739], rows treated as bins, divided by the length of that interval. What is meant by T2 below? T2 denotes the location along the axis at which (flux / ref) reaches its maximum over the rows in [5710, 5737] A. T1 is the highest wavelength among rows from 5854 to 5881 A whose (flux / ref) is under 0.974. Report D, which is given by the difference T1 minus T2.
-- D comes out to 138.7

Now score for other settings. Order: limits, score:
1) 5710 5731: 2.15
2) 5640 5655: 2.13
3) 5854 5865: 2.15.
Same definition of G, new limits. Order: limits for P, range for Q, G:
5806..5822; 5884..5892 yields 0.14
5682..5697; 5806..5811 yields 0.28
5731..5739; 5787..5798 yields 0.25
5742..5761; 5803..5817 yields 0.27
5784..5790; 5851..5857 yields 0.26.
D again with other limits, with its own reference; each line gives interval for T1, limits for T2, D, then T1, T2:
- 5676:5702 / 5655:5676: 31.4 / 5701.16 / 5669.74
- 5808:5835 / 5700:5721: 92.9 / 5809.83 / 5716.93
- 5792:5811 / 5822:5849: -37.6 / 5809.83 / 5847.40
